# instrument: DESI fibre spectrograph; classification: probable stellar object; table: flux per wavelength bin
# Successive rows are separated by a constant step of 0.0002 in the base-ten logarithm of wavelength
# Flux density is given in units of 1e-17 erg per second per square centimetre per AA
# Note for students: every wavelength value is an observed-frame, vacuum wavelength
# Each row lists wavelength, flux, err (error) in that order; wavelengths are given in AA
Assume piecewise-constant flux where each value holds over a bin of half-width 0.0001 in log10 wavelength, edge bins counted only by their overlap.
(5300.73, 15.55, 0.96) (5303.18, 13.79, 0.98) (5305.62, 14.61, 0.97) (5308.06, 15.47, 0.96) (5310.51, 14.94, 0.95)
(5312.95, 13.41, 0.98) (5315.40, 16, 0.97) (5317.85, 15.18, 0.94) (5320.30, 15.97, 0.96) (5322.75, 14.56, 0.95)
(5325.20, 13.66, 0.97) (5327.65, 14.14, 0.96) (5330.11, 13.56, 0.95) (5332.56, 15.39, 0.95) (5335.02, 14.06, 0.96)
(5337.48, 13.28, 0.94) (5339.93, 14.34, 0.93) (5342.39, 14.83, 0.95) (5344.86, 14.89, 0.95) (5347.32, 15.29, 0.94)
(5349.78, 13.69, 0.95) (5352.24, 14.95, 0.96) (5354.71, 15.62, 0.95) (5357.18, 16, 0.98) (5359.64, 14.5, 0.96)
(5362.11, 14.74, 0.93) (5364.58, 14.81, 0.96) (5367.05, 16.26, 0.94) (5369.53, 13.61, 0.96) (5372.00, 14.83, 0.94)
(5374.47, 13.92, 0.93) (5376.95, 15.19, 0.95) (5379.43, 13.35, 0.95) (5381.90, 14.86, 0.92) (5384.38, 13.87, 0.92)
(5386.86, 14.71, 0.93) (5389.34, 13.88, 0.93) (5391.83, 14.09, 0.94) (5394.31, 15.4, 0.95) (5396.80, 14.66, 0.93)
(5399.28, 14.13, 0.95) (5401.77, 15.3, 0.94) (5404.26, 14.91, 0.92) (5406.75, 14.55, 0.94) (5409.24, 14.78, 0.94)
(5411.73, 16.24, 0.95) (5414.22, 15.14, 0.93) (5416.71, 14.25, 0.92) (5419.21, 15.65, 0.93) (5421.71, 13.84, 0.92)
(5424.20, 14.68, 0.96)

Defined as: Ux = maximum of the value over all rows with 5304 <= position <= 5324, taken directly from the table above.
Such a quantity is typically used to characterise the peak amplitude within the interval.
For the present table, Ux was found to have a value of 16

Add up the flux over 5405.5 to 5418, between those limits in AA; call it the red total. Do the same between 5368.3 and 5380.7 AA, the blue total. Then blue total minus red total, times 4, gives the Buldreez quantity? -16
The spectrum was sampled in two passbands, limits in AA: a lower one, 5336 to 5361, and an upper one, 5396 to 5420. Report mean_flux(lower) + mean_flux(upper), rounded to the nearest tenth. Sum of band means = 29.7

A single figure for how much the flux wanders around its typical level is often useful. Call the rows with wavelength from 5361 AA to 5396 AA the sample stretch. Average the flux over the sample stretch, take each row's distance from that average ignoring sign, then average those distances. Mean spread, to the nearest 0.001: 0.643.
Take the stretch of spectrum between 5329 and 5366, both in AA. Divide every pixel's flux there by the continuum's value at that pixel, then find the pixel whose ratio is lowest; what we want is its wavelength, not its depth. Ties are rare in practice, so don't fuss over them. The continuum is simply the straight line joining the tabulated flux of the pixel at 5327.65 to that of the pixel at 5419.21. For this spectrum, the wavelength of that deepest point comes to 5337.48 AA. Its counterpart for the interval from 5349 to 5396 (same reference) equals 5379.43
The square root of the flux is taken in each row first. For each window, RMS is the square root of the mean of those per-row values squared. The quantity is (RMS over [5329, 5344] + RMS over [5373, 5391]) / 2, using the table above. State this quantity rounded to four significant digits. 3.775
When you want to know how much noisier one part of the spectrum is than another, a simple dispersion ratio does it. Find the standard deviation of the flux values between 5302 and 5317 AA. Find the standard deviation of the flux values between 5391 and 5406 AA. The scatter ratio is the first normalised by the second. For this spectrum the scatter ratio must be 1.8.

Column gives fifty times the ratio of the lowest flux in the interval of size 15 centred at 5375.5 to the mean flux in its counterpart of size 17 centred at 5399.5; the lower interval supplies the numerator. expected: 45.3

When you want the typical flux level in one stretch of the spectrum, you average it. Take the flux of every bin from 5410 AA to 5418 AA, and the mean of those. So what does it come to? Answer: 15.2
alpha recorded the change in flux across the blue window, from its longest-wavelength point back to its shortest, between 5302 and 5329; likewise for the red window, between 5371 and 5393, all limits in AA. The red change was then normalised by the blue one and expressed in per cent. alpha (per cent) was -211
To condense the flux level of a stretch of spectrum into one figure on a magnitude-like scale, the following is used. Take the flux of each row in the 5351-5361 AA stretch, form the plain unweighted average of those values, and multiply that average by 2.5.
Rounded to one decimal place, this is 38.2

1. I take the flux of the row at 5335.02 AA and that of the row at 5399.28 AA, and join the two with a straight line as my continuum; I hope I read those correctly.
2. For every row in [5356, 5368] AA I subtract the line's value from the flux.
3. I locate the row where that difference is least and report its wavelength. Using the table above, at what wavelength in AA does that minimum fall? 5359.64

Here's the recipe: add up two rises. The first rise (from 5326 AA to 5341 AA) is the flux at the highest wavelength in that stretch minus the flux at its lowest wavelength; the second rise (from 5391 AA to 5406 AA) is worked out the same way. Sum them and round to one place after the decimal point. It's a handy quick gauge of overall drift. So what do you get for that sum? 1.0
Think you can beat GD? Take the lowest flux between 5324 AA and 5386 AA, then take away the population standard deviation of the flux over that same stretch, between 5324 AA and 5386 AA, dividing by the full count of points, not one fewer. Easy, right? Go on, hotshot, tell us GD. 12.5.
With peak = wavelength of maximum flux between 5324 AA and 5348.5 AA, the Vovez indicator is 5332.56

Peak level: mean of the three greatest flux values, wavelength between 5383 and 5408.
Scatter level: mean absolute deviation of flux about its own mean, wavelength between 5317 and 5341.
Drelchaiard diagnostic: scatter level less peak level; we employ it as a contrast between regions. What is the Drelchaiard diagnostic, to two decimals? -14.51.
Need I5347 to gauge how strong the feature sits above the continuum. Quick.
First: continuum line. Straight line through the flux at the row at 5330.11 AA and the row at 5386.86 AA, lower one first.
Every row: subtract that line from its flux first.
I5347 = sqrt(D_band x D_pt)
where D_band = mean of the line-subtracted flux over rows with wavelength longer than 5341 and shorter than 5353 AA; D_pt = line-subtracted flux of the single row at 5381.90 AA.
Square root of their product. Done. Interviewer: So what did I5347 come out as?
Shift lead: 0.45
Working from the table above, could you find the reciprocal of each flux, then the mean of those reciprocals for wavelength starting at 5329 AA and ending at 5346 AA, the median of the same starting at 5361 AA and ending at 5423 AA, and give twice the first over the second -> 2.06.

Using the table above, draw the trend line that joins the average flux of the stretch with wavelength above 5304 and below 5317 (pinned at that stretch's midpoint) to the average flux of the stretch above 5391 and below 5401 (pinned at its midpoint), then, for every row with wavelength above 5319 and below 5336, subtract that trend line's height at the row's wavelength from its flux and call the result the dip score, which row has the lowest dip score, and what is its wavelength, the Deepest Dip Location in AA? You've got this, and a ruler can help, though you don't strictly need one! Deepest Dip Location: 5330.11 AA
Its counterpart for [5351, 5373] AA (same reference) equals 5369.53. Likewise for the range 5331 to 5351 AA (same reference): 5337.48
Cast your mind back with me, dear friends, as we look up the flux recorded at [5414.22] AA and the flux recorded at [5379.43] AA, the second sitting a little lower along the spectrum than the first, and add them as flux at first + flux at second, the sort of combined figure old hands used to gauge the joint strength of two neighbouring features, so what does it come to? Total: 28.5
